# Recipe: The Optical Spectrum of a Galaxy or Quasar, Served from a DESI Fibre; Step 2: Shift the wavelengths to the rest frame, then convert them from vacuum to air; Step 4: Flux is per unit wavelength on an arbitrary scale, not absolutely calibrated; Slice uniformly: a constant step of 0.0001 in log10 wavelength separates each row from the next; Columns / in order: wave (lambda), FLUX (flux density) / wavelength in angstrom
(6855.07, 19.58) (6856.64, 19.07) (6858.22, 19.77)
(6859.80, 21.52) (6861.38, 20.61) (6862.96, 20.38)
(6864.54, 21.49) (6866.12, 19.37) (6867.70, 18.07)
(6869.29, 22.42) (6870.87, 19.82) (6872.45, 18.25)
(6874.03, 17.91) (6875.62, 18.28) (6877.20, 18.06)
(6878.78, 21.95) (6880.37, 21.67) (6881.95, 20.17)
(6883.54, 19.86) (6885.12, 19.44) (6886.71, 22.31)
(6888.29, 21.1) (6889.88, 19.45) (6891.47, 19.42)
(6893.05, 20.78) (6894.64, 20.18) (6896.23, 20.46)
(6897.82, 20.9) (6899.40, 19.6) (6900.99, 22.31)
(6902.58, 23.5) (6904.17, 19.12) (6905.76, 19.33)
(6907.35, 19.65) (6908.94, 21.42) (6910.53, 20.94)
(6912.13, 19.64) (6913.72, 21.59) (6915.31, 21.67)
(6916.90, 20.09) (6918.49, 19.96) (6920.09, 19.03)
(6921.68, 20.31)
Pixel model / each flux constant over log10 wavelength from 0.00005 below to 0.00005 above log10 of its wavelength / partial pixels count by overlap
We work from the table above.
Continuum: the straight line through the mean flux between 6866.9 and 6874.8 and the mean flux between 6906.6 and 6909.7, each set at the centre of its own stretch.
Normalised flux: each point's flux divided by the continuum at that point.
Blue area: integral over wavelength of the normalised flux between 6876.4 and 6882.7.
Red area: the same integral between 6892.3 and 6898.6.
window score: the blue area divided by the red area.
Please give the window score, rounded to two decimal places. 1.02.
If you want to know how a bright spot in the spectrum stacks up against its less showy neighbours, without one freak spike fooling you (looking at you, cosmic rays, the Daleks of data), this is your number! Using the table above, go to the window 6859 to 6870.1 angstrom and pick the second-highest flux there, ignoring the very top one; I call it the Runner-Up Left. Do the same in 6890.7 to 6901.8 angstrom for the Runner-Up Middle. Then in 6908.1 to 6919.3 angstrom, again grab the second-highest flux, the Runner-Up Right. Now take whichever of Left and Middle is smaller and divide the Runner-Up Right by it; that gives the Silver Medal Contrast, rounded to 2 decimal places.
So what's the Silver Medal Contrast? 1.03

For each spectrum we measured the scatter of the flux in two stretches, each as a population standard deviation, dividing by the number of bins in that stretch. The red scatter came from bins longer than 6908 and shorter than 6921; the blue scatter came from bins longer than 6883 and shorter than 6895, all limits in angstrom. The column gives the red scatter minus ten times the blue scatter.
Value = -8.7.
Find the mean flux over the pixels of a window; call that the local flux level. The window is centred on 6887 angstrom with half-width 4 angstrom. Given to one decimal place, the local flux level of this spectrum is 20.4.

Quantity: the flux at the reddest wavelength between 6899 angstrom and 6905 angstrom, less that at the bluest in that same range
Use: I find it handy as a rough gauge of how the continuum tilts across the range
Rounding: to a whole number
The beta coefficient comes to 0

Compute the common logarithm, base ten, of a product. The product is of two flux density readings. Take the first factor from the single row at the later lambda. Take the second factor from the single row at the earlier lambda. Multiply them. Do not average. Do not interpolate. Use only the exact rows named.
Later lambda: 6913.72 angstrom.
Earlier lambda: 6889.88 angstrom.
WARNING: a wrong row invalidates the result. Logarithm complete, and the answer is 2.62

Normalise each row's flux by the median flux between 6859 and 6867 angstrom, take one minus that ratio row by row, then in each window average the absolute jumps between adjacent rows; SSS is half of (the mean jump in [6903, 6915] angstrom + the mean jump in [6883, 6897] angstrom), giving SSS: 0.050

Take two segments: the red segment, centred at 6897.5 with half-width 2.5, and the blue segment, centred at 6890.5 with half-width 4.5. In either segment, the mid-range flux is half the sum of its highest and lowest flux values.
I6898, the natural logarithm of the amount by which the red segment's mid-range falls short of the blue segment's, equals -0.5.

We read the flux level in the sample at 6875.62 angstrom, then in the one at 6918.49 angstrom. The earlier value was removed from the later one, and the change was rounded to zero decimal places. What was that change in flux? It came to 2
